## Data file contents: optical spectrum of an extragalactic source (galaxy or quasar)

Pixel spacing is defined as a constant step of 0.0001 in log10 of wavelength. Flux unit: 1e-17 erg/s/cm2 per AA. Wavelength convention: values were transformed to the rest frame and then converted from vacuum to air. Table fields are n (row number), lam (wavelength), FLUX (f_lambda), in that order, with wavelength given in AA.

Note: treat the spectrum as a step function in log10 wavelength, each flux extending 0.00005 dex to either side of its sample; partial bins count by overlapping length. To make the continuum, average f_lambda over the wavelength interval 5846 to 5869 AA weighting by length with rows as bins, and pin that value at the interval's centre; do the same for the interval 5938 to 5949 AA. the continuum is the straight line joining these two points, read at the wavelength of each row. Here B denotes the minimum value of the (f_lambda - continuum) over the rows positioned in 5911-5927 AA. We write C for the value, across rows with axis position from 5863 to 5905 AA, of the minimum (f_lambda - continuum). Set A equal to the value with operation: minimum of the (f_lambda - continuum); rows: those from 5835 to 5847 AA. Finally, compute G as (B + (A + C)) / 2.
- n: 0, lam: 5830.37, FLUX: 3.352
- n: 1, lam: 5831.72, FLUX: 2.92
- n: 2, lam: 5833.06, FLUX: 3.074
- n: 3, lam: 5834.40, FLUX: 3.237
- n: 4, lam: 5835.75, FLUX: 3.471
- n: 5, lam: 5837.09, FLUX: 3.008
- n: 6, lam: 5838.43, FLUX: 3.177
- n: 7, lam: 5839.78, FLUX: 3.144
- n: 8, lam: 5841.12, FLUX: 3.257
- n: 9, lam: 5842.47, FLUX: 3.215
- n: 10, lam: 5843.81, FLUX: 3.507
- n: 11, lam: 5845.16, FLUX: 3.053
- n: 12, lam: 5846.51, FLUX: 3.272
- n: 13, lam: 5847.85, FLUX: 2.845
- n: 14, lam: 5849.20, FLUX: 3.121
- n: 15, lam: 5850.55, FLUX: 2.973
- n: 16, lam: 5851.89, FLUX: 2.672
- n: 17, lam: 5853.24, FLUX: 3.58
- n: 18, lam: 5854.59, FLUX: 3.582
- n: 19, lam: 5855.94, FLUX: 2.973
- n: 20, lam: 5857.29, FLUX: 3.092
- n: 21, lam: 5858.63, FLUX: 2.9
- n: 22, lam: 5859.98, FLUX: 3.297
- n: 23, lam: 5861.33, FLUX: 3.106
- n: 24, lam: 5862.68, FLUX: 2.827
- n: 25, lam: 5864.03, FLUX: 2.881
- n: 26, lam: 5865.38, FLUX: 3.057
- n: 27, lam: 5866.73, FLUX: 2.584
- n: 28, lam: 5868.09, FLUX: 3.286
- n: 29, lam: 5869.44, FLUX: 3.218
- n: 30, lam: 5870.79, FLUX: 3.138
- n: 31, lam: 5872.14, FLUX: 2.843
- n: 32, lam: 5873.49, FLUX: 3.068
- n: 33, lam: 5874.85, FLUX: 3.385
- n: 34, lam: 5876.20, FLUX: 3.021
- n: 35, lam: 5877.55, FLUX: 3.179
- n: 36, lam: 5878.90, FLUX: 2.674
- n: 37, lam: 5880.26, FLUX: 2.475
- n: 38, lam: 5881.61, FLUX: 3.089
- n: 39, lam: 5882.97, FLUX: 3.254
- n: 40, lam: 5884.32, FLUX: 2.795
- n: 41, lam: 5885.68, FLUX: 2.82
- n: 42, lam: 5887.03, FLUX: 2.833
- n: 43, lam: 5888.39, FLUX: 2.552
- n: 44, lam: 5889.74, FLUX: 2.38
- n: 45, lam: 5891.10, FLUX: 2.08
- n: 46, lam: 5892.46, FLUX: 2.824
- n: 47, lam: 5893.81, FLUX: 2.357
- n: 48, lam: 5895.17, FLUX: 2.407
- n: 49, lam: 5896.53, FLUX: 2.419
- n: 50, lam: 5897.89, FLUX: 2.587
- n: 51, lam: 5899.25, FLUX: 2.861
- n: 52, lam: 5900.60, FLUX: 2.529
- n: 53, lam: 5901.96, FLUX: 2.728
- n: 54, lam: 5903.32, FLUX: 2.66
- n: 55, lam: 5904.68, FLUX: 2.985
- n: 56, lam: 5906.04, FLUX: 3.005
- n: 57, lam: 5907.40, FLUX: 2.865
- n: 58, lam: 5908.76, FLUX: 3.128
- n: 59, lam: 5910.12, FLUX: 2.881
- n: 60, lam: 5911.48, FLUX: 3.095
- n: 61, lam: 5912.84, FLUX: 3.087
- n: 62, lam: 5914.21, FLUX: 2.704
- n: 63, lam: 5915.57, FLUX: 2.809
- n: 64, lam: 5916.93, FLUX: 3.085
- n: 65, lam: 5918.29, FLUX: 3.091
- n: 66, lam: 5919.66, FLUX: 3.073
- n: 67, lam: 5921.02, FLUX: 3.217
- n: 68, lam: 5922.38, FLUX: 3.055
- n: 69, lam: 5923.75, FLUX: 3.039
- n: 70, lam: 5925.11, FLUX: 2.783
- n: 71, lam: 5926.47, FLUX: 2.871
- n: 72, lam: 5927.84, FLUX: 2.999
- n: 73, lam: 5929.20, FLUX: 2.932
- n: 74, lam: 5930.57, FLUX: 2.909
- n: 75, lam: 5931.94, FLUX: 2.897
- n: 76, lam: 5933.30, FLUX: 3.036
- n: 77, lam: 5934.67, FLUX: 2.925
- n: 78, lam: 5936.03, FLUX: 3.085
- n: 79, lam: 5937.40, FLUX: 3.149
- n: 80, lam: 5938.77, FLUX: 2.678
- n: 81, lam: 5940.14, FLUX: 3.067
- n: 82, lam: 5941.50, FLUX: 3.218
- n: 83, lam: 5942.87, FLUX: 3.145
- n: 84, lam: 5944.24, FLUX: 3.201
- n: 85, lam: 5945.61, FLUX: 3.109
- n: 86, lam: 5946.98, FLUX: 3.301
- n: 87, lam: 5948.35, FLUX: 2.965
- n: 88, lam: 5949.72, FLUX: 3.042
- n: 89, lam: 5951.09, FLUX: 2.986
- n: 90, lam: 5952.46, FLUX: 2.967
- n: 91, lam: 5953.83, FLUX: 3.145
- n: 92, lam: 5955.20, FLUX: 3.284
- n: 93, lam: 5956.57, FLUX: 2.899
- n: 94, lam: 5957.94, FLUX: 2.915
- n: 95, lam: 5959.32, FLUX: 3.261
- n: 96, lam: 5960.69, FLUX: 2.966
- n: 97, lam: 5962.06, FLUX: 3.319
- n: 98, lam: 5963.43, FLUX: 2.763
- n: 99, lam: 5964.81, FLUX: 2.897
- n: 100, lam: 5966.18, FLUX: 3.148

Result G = -0.71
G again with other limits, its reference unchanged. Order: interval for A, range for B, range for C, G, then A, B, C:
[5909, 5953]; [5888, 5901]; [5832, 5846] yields -0.72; -0.4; -0.99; -0.05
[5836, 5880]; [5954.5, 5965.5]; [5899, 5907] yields -0.68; -0.5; -0.33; -0.54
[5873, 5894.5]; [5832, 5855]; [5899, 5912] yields -0.96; -1.0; -0.39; -0.54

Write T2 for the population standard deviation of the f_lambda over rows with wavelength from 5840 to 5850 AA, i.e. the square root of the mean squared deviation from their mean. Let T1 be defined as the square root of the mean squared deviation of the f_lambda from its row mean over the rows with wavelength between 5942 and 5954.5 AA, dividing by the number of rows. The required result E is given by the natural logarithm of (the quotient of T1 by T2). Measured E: -0.6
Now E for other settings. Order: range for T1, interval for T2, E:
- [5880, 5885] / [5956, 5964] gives 0.4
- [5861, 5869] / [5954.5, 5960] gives 0.2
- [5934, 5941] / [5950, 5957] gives 0.2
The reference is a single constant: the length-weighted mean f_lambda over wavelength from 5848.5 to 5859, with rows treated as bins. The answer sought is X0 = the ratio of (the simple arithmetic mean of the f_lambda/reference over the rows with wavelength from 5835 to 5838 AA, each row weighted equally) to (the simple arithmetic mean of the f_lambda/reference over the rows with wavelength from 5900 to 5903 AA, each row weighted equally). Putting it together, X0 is 1.23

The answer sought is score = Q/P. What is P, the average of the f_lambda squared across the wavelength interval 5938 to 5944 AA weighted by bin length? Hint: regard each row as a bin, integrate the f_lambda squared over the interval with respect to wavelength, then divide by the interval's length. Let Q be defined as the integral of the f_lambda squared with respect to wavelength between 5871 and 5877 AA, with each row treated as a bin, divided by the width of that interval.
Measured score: 1.03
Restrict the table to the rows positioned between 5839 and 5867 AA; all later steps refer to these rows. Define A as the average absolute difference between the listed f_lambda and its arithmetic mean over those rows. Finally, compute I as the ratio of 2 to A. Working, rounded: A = 0.21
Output 9.7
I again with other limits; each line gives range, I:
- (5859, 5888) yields 9.6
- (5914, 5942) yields 15.8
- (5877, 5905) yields 8.5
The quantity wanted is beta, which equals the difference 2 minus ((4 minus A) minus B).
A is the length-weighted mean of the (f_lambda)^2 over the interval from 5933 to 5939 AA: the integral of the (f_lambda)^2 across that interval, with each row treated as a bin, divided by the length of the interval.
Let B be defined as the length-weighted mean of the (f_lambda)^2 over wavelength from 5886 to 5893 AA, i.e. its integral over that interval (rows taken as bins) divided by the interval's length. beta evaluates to 13.5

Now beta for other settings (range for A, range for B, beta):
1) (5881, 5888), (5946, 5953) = 16.0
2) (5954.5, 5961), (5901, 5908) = 15.5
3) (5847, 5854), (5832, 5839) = 17.5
